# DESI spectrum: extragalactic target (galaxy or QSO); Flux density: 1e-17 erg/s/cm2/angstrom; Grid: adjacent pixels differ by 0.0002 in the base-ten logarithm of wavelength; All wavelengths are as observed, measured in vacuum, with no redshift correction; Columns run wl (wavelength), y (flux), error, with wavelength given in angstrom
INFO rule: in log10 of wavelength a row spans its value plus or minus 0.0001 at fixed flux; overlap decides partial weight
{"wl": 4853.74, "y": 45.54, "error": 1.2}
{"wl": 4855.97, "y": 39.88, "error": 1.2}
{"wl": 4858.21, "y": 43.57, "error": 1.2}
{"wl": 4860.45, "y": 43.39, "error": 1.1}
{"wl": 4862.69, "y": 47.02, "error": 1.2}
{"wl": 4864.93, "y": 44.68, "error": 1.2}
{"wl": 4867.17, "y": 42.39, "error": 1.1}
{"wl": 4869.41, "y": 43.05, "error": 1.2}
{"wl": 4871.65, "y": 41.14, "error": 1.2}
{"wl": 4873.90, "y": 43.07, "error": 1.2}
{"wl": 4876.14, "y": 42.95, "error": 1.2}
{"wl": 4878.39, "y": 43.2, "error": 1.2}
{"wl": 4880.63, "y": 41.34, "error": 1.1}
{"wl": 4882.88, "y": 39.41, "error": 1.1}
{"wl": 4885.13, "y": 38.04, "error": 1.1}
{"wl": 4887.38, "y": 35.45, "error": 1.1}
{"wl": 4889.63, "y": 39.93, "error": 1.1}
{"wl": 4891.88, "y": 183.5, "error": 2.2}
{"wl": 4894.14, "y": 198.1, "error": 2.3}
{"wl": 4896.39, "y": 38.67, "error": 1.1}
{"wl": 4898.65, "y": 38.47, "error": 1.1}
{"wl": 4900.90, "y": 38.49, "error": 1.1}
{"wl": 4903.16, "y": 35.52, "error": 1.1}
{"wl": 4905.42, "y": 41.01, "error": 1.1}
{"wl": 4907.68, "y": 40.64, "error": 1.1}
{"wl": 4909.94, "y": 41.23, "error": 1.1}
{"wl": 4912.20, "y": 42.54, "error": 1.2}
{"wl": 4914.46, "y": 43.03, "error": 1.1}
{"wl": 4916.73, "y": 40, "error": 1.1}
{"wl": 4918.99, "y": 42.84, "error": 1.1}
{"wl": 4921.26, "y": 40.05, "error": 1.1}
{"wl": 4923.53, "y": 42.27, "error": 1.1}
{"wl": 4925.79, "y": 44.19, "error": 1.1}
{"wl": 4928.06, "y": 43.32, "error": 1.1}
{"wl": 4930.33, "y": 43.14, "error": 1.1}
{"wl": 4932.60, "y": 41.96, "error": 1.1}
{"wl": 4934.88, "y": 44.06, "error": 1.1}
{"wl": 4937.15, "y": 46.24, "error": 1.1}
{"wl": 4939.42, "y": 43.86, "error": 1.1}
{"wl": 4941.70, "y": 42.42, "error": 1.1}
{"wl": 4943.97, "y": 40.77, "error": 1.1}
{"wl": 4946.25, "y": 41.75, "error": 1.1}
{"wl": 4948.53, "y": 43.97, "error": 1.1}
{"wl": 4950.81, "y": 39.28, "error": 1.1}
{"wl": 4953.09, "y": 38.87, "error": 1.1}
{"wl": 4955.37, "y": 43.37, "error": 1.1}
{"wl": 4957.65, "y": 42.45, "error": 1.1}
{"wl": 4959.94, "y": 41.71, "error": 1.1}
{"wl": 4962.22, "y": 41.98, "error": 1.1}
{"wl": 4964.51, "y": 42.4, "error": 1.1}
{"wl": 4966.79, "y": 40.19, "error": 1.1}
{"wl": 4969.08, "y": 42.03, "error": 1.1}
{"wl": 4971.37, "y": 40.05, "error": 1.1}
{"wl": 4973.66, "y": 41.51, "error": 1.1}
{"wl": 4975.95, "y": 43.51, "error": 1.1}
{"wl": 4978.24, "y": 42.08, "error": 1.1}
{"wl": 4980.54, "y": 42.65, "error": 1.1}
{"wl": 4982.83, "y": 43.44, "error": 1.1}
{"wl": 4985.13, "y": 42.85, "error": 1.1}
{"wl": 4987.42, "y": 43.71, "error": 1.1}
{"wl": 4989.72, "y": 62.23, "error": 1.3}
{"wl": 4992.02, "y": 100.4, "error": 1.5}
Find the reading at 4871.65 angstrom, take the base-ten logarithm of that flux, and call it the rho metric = 1.61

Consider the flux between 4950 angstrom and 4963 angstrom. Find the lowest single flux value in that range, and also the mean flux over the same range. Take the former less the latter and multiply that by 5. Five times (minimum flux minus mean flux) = -12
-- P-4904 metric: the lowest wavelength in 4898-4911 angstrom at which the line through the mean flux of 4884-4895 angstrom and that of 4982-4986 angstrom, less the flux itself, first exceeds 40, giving 4898.65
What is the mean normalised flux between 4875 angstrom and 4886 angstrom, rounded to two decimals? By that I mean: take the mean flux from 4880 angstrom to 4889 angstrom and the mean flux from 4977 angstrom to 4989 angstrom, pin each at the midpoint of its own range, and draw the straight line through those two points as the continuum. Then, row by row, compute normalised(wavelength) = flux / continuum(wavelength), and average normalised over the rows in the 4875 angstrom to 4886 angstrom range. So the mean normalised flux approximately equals 1.07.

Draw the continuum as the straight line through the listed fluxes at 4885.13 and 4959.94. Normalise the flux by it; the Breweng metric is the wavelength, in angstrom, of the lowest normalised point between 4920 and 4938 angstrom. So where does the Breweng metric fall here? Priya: 4921.26 angstrom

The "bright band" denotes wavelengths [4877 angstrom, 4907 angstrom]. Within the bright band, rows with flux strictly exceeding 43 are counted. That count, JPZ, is 3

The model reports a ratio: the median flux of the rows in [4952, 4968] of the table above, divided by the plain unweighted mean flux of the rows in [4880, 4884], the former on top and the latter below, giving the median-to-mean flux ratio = 1.04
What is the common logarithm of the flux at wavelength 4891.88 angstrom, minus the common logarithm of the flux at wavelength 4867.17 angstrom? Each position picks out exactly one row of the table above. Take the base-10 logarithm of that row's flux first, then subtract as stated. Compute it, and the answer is 0.64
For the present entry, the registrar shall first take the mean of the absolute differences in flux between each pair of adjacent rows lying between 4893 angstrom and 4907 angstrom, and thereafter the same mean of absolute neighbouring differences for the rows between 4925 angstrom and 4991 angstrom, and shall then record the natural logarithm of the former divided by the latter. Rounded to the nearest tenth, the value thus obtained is 2.8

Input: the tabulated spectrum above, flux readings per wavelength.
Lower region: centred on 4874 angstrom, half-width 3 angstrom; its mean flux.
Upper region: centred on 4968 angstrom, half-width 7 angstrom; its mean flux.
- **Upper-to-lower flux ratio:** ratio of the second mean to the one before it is 0.98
